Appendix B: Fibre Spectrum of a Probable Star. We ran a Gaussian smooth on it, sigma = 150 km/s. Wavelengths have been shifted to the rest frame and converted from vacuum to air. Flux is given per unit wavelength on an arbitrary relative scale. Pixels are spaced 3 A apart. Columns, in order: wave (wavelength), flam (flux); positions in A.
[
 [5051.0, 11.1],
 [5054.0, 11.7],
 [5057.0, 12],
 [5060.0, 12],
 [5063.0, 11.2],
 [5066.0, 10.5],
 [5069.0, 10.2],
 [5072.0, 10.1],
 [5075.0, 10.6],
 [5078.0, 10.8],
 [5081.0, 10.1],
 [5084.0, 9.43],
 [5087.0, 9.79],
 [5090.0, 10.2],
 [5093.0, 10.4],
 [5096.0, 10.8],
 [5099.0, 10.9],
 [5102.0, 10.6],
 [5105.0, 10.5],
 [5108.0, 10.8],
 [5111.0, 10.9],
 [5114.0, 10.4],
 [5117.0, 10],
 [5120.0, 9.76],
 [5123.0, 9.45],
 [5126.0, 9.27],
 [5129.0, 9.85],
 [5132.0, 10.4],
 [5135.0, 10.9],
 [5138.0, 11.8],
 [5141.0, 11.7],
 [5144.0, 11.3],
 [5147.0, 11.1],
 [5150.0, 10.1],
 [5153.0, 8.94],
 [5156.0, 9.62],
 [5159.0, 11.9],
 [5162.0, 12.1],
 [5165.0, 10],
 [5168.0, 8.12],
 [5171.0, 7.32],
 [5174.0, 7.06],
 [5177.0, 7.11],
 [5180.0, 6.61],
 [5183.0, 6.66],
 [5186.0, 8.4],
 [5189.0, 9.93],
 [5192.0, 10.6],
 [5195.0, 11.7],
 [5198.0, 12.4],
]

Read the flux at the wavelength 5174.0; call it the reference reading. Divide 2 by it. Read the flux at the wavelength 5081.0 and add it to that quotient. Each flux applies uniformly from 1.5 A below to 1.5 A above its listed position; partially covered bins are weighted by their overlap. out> 10.4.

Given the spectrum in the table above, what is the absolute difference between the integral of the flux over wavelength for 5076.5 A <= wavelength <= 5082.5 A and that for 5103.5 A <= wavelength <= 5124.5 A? 153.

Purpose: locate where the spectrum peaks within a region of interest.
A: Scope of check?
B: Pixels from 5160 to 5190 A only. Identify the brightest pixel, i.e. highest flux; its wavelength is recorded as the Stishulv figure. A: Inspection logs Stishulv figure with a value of 5162.0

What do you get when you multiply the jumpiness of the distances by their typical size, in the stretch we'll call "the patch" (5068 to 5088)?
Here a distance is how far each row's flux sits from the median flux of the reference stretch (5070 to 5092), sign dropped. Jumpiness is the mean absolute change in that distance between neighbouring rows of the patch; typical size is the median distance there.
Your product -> 0.131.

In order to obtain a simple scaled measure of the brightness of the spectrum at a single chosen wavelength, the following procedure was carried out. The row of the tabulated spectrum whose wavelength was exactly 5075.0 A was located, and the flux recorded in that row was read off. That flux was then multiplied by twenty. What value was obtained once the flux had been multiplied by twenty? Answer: 212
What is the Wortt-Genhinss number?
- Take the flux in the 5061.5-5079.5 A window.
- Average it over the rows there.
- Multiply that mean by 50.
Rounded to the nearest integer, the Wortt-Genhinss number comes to 528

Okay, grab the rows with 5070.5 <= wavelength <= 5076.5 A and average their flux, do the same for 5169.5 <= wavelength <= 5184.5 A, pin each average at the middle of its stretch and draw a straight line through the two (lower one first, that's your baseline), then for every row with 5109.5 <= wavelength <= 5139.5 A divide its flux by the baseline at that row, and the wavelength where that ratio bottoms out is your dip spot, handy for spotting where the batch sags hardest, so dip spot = 5126.0 A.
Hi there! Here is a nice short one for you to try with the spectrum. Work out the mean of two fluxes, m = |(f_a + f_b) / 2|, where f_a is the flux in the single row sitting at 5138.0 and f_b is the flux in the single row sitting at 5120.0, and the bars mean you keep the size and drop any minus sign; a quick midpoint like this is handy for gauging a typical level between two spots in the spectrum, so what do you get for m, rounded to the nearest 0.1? 10.8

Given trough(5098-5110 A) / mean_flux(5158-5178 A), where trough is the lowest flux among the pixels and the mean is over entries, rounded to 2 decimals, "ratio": 1.16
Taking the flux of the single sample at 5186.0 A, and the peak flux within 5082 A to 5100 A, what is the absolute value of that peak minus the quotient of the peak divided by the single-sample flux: 9.6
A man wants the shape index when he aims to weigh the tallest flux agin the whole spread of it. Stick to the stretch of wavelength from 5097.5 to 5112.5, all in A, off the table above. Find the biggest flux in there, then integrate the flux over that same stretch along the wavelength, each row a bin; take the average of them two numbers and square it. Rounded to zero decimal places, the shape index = 7396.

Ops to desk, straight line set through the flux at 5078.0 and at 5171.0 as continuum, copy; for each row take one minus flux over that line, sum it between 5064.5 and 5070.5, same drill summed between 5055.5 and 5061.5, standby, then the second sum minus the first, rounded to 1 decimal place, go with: -0.2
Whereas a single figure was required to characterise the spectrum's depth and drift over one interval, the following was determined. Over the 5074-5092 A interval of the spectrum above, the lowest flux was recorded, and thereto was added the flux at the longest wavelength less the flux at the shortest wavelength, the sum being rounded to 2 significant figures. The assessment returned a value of 9.0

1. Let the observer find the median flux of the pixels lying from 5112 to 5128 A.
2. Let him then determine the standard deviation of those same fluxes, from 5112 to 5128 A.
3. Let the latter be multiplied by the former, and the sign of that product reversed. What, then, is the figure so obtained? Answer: -4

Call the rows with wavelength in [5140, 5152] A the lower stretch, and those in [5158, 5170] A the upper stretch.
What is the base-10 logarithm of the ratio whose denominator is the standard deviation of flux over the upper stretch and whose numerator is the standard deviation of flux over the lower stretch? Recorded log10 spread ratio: -0.44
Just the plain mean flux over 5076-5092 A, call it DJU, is 10.1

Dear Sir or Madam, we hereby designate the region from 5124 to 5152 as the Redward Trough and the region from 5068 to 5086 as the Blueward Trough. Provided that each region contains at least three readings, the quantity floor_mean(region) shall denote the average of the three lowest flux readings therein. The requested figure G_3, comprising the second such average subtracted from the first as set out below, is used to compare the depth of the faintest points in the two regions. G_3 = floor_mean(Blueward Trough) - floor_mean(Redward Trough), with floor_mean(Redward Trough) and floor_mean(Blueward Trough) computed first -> 0.1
